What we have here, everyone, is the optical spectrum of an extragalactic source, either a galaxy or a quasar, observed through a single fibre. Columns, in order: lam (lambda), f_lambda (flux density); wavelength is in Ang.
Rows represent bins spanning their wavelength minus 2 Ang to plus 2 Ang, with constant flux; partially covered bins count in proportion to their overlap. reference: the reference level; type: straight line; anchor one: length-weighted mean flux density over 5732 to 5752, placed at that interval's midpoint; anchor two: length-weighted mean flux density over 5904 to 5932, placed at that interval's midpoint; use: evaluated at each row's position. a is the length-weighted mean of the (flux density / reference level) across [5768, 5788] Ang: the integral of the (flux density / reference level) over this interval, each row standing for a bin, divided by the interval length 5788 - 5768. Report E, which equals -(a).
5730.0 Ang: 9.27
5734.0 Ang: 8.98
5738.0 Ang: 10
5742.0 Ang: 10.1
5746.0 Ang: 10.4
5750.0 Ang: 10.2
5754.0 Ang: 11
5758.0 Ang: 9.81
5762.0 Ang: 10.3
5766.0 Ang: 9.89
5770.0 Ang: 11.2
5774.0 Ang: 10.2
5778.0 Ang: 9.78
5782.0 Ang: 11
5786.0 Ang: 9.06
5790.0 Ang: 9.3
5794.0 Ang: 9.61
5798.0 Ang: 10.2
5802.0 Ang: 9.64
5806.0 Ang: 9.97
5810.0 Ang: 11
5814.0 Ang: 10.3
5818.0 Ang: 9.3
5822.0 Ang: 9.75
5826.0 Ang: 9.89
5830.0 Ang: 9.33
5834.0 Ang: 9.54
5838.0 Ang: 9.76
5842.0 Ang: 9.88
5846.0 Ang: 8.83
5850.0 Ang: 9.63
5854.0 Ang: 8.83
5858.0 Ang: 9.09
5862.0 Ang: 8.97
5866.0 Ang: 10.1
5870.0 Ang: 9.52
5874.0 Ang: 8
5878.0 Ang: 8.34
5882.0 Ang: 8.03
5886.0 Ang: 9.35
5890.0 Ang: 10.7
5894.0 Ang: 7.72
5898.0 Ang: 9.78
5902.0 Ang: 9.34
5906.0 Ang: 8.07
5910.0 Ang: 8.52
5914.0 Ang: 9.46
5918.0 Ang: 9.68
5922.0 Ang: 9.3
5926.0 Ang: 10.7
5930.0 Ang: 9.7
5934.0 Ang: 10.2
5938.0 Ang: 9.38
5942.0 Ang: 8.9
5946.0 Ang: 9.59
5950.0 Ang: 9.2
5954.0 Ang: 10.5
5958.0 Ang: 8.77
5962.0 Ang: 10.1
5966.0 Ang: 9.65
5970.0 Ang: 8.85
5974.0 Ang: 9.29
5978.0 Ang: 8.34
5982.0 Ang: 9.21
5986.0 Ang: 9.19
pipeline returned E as -1.04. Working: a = 1.04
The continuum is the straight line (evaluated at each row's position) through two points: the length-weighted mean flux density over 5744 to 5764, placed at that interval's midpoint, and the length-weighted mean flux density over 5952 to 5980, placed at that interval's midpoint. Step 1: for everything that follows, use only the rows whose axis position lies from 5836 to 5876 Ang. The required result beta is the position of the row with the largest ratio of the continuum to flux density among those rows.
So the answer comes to 5874.0 Ang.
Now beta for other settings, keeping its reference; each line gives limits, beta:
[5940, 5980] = 5978.0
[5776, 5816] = 5786.0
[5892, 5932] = 5894.0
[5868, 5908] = 5894.0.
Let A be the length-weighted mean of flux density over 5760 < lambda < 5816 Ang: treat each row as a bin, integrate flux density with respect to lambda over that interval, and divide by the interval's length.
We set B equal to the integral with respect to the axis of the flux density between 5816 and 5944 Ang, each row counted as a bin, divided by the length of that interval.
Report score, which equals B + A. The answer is 19.4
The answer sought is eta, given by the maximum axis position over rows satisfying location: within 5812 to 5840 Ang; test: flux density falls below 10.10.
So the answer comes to 5838.0 Ang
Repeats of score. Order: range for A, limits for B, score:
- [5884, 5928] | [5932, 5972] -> 18.8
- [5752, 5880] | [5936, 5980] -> 19.0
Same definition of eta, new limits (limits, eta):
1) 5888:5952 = 5950.0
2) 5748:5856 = 5854.0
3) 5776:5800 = 5794.0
